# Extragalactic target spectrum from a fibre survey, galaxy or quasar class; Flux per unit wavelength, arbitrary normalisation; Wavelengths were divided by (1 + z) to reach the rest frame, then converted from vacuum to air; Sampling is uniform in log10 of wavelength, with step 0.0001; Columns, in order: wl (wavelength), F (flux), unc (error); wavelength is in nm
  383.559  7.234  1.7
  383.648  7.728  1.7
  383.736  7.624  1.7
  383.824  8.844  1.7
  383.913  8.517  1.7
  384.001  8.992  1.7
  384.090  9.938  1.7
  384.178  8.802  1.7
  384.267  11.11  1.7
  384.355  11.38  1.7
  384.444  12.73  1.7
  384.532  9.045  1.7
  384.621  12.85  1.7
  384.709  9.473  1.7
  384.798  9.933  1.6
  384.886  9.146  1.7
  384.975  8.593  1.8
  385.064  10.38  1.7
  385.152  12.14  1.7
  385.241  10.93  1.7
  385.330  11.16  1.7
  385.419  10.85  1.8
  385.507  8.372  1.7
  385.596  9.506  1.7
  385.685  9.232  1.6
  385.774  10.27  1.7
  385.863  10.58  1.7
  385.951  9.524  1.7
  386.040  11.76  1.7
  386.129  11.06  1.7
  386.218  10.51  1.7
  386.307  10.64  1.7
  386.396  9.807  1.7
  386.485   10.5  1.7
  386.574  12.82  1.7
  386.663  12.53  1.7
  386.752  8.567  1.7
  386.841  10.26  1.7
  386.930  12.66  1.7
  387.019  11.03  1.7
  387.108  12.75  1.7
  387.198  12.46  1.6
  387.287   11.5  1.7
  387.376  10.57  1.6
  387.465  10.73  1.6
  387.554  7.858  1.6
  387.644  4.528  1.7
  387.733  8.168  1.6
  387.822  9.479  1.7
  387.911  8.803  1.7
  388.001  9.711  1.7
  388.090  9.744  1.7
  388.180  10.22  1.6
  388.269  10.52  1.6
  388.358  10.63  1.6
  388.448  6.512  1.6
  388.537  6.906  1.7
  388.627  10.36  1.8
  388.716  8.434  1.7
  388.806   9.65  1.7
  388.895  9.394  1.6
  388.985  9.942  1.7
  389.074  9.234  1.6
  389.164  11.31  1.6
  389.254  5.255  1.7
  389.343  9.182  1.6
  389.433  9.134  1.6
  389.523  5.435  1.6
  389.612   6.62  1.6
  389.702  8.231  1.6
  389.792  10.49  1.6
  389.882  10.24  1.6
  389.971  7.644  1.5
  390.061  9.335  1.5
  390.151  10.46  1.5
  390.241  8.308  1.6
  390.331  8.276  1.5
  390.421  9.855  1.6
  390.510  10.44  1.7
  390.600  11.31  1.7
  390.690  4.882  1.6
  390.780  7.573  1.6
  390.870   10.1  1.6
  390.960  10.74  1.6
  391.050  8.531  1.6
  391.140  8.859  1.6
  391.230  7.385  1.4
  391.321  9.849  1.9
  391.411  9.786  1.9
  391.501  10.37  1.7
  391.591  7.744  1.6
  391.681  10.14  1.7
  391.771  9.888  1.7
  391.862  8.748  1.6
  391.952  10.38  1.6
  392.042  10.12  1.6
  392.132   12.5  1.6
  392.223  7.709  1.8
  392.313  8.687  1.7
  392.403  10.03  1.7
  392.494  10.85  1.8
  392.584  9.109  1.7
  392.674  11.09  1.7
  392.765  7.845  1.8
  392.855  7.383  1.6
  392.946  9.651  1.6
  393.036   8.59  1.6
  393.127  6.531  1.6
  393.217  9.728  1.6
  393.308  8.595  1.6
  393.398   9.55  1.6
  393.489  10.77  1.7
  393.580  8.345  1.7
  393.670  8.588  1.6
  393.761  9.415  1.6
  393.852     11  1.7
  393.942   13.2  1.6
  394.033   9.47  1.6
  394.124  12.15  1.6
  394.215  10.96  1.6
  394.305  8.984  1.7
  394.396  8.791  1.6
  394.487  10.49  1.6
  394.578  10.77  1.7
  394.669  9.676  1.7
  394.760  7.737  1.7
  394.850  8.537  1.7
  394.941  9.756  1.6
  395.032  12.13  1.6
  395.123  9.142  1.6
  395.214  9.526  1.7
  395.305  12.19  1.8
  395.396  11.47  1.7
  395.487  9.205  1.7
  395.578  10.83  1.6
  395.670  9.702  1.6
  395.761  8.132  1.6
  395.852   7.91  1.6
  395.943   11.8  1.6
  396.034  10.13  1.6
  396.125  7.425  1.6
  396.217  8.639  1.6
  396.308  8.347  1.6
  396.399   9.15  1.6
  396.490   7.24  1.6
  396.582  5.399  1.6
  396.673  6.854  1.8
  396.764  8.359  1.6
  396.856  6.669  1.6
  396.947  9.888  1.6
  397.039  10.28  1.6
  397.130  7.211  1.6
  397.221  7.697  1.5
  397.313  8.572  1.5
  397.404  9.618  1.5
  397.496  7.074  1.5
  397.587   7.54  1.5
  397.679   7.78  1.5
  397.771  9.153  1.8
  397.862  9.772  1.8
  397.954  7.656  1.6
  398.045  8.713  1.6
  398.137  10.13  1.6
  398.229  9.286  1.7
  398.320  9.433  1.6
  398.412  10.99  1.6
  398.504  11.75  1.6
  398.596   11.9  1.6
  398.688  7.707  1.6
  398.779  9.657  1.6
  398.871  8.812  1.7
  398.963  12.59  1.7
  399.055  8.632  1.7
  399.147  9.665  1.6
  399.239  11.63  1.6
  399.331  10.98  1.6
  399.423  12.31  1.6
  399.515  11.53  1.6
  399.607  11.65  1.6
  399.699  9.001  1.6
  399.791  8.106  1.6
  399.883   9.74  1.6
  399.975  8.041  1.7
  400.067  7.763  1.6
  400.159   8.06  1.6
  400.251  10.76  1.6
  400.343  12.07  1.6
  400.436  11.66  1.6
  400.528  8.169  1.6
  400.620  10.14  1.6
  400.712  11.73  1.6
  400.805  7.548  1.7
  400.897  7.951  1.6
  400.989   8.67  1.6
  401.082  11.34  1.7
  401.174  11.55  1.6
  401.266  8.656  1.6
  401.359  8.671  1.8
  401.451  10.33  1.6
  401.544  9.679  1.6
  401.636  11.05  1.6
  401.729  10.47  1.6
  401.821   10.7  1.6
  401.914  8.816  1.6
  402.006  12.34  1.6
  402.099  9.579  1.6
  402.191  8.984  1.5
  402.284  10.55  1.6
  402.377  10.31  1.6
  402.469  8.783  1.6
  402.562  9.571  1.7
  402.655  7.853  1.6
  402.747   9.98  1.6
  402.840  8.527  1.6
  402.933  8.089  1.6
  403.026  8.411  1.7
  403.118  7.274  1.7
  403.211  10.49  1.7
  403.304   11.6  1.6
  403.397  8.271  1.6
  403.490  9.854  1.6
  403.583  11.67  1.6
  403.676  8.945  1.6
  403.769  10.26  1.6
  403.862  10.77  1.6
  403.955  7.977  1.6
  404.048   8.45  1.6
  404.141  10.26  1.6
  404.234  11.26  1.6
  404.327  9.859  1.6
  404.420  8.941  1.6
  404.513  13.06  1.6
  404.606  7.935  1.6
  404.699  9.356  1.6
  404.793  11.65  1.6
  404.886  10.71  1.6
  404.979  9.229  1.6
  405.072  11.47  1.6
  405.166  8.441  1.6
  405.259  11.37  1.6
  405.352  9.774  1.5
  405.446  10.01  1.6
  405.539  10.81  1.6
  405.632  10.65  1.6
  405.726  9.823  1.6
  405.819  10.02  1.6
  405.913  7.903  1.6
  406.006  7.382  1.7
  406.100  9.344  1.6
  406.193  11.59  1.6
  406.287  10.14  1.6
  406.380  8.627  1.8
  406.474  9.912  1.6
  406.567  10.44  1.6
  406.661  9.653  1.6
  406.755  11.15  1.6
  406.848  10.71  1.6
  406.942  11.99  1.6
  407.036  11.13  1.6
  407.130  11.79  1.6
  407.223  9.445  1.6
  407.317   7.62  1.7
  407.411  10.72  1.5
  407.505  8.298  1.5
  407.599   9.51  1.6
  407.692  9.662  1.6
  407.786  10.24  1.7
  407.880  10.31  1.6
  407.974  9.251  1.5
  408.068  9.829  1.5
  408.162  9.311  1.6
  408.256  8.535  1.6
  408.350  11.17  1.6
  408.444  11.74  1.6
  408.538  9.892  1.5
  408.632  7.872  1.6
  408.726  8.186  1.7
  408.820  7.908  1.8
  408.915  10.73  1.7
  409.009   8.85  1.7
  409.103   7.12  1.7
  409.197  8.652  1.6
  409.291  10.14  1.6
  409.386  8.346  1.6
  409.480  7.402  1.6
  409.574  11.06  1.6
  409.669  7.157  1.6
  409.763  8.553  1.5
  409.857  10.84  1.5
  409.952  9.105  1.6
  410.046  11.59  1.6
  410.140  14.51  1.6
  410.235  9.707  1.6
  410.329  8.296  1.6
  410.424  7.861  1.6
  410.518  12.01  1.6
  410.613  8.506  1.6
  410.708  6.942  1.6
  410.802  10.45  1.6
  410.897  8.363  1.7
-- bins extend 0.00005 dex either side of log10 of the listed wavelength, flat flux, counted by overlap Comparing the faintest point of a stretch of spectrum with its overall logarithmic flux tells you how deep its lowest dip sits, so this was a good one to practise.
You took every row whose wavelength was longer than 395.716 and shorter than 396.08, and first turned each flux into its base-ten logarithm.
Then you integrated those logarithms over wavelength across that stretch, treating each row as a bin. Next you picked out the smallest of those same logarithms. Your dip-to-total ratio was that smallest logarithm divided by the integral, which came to 2.54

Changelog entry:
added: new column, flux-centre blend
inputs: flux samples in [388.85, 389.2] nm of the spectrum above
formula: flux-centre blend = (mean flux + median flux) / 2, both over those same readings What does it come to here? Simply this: 9.8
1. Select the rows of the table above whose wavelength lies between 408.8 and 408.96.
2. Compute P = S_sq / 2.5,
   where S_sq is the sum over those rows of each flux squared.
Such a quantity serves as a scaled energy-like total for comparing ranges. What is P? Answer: 71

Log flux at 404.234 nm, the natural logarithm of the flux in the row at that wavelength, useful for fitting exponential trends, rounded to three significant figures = 2.42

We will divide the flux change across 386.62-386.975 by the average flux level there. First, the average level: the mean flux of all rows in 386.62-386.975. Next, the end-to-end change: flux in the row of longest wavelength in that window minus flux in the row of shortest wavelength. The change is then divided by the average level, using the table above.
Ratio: 0.01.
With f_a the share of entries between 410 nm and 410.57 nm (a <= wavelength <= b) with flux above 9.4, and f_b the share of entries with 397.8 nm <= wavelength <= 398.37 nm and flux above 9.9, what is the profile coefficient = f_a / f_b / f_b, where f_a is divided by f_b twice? 24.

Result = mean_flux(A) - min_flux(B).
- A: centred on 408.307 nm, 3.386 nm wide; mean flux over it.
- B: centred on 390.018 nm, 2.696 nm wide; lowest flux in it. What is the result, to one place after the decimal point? 4.7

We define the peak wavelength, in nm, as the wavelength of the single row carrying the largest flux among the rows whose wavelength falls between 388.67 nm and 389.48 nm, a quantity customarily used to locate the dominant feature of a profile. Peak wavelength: 389.164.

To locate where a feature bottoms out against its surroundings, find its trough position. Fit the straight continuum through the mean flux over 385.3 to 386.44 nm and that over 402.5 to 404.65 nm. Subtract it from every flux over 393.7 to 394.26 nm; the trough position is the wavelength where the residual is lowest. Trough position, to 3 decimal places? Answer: 393.761 nm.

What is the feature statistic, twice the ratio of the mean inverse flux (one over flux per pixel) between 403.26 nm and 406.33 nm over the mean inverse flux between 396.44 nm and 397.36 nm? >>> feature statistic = 1.5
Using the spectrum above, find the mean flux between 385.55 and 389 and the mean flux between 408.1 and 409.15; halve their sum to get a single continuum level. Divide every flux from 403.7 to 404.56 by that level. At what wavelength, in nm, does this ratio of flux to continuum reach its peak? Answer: 404.513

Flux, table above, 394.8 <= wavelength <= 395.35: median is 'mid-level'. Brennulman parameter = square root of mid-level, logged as 3.10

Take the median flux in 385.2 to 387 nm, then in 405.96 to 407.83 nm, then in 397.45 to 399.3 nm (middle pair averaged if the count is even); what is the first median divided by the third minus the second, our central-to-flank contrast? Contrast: -16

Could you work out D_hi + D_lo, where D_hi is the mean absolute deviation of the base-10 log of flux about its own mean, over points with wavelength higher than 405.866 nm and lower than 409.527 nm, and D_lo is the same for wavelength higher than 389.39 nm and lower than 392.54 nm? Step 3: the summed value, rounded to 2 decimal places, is 0.12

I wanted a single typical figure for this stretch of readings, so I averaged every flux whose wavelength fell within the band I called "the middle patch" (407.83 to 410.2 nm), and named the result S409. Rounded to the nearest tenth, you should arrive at 9.5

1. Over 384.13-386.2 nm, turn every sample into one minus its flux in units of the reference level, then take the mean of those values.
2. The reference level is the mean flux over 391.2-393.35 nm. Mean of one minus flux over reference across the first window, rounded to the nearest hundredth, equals -0.12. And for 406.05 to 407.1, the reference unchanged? -0.12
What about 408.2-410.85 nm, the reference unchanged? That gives -0.01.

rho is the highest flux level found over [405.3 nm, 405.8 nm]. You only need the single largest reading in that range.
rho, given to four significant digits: 10.81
